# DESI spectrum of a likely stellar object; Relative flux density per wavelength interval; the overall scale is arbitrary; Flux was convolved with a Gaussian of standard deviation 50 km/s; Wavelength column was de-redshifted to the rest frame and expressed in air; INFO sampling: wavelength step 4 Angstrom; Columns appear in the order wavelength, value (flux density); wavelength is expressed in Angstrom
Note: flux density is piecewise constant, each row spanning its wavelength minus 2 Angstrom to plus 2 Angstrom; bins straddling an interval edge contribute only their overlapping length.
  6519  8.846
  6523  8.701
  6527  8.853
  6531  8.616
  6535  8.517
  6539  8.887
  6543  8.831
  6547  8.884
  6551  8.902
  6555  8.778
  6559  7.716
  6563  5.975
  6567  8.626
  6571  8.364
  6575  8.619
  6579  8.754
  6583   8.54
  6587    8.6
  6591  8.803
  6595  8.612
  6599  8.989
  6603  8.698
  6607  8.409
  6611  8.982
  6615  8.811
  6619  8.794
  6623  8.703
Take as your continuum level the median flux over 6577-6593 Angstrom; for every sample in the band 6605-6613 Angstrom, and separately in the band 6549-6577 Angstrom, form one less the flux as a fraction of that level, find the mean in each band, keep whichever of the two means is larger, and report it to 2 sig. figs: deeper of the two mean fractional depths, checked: 0.062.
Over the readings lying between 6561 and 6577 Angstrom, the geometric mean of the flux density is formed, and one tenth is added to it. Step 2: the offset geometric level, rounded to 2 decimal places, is 7.91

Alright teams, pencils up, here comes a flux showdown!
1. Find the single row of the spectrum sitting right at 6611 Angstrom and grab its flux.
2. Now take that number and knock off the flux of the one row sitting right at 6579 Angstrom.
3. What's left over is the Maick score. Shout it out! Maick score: 0.23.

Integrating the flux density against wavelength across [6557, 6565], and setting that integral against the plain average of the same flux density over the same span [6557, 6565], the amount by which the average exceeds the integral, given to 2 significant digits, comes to -48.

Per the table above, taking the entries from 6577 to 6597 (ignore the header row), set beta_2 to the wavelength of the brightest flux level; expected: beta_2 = 6591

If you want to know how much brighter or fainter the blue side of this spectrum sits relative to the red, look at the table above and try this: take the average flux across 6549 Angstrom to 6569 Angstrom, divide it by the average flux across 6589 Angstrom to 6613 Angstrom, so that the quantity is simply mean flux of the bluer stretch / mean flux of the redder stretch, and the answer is 0.914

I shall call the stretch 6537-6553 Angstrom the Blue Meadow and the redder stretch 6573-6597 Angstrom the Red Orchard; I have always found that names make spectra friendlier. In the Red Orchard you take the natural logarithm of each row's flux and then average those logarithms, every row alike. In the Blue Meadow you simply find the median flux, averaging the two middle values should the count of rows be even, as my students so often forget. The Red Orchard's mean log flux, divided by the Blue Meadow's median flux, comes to 0.2429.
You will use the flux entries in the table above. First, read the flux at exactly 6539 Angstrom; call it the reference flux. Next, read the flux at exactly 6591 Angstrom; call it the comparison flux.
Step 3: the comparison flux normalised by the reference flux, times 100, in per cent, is 99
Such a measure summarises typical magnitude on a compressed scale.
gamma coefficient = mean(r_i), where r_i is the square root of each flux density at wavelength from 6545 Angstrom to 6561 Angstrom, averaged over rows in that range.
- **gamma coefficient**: 2.93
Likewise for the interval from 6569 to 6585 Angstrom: 2.93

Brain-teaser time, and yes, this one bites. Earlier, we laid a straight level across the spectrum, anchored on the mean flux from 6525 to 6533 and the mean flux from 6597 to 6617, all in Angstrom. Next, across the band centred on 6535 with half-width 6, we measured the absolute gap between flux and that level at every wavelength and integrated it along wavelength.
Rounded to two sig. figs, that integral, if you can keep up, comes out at 1.9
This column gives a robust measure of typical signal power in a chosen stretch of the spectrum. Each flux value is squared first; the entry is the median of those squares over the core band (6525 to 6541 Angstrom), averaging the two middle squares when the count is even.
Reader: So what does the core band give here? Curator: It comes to 76.3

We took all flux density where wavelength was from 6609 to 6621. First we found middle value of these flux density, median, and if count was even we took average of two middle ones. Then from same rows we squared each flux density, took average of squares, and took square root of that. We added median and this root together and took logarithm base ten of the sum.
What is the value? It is 1.25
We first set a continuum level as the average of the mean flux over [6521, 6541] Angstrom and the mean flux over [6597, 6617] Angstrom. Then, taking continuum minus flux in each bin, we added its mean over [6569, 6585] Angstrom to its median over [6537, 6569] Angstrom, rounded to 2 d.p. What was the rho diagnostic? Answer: 0.12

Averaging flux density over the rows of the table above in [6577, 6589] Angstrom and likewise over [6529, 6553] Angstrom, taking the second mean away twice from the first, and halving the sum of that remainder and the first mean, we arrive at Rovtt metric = -0.14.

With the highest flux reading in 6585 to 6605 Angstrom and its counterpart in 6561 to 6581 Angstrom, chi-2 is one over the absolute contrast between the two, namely 4.3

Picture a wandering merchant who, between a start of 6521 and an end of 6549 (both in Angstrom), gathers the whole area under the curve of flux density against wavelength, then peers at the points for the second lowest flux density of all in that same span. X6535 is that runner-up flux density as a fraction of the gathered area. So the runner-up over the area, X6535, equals 0.035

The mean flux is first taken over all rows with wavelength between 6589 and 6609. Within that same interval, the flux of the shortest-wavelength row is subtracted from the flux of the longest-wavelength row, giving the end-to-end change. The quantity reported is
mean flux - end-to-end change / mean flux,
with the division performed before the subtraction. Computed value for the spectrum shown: 8.75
